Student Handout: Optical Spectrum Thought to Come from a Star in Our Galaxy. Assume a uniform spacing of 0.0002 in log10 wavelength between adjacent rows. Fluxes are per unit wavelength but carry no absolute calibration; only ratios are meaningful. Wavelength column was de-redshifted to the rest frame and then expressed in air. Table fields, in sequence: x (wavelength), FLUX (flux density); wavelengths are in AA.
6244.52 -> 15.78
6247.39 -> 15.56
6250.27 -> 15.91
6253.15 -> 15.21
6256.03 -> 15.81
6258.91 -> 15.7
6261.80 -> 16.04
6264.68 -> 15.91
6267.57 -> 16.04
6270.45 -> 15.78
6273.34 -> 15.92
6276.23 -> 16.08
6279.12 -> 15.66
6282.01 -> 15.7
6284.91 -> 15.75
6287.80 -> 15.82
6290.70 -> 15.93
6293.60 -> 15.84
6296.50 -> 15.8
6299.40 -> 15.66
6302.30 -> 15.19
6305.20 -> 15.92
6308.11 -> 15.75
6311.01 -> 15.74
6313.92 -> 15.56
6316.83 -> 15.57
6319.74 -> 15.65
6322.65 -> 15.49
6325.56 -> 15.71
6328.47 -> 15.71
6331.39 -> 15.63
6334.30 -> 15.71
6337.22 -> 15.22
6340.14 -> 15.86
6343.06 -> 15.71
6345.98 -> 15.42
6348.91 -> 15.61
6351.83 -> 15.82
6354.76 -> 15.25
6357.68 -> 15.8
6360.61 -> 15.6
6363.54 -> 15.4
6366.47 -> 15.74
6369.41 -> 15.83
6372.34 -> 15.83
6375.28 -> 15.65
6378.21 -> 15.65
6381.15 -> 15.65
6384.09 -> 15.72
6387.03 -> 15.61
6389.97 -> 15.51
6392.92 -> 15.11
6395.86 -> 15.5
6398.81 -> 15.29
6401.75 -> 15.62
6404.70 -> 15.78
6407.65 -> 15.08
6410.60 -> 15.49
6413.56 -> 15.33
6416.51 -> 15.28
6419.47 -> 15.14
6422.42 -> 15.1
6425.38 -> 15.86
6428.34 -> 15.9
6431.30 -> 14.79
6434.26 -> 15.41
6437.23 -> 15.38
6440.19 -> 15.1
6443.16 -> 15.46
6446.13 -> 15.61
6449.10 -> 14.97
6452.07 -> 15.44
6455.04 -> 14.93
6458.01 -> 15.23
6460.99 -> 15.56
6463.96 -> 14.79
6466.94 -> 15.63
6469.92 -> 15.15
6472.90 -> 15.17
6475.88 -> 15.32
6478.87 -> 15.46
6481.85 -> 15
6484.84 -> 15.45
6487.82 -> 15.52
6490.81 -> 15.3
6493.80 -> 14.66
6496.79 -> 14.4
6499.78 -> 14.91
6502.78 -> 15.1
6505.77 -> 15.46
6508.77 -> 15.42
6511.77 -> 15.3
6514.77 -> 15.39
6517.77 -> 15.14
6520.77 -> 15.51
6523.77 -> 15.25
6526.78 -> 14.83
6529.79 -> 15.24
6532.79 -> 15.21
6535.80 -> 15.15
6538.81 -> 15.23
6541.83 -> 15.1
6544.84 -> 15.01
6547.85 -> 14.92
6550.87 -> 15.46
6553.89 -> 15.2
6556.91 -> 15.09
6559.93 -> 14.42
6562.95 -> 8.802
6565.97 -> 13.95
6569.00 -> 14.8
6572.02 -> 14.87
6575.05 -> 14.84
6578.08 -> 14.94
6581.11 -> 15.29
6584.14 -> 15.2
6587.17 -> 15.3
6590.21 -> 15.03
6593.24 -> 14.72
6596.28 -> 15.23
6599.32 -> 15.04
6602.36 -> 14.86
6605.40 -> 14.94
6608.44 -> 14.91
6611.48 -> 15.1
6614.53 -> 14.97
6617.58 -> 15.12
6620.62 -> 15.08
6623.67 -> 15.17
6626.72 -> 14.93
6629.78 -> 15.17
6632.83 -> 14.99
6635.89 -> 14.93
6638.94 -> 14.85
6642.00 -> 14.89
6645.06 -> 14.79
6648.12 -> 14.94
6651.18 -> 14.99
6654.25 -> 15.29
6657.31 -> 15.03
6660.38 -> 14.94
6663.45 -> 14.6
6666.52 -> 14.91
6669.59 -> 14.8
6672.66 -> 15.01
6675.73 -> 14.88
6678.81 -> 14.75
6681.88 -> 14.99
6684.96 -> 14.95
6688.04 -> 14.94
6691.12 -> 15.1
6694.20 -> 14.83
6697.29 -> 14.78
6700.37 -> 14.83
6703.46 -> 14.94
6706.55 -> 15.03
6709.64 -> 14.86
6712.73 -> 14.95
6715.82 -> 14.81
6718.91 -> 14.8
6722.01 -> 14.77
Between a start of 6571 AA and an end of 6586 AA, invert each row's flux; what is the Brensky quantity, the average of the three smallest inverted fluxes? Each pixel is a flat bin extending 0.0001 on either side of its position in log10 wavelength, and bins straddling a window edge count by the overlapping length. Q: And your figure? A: 0.0660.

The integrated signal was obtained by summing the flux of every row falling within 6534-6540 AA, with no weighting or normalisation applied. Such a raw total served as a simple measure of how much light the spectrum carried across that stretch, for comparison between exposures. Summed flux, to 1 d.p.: 30.4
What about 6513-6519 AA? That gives 30.5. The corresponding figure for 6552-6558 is 30.3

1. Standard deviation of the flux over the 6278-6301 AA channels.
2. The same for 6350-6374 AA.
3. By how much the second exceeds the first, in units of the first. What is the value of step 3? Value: 1.3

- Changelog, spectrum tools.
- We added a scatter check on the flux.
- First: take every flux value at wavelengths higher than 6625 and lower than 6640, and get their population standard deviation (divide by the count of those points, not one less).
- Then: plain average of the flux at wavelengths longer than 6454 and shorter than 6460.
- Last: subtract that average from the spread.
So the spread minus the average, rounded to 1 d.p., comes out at -15.0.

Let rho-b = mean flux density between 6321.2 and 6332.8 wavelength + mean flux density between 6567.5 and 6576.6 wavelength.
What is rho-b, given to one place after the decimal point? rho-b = 30.5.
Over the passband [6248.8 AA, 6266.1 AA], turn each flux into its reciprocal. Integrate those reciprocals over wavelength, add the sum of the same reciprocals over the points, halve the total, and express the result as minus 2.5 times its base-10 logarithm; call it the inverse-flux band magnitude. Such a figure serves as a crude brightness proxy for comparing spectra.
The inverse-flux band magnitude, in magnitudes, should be 0.328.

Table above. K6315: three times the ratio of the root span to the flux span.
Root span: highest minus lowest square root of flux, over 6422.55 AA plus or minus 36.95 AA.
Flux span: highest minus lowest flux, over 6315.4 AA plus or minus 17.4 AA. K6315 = 0.58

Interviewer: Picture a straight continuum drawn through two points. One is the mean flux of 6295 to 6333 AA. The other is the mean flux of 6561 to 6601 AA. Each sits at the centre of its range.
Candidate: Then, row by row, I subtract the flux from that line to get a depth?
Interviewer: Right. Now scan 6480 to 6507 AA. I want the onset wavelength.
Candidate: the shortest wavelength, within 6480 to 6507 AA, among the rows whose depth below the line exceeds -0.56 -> 6481.85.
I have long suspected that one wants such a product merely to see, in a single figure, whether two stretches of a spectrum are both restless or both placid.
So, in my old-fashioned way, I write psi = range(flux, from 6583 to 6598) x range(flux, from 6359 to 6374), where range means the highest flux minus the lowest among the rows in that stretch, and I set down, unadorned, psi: 0.25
